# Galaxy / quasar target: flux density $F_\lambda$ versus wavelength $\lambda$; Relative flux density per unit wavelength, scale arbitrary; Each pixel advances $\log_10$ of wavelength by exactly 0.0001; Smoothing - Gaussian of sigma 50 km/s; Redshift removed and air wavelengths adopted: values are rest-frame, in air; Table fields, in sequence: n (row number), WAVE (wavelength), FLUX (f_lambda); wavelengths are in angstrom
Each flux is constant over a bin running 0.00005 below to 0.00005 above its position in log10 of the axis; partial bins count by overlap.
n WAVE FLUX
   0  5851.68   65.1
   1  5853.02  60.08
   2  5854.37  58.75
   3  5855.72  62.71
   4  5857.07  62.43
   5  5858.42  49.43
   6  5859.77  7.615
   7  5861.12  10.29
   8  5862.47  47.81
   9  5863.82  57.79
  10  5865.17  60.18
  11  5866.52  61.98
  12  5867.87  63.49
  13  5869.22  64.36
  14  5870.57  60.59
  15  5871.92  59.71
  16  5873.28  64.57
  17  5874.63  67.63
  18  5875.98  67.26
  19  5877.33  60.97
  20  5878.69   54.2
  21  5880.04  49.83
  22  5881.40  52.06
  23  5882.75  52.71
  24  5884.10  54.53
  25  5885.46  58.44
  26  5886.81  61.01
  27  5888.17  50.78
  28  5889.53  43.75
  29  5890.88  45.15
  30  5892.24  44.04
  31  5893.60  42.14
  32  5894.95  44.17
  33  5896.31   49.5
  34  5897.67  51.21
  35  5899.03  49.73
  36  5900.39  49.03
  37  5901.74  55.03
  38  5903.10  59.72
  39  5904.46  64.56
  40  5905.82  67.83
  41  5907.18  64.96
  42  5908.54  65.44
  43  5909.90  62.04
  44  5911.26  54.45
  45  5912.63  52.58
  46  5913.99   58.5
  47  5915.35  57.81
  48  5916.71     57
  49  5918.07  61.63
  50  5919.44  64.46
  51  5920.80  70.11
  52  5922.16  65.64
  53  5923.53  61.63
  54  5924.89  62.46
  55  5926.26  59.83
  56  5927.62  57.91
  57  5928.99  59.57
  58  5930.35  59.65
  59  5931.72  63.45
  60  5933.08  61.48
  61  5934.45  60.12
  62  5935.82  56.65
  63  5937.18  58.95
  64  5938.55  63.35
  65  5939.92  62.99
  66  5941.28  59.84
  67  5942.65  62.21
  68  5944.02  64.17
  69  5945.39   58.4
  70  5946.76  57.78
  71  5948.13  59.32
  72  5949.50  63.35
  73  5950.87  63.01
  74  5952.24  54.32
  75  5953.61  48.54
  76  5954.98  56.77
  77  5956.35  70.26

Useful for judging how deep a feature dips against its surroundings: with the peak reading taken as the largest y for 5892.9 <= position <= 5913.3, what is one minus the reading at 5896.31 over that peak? 0.27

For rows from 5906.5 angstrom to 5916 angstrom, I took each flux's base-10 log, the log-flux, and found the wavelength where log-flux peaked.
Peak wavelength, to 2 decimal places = 5908.54 angstrom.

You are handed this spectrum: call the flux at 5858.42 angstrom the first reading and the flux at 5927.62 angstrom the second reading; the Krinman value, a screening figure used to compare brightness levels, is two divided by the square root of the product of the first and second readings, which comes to 0.0374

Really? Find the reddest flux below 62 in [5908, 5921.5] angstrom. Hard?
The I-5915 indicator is 5918.07 angstrom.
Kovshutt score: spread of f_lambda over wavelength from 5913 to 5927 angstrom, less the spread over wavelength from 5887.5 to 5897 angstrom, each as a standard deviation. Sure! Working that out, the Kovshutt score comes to 1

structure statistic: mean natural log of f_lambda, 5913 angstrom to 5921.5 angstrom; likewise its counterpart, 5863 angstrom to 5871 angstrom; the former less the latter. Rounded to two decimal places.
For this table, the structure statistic 0.00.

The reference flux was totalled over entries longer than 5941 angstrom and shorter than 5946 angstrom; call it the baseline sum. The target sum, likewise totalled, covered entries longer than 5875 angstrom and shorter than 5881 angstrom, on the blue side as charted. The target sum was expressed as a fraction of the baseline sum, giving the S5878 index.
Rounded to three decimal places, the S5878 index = 0.949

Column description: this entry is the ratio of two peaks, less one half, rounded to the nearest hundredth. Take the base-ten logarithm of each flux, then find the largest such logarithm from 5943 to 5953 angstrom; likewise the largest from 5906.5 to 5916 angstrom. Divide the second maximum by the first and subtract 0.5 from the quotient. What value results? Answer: 0.50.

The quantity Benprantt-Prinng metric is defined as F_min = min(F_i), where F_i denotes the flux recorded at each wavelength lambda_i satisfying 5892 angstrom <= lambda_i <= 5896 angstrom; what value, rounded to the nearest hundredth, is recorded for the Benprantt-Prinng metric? 42.14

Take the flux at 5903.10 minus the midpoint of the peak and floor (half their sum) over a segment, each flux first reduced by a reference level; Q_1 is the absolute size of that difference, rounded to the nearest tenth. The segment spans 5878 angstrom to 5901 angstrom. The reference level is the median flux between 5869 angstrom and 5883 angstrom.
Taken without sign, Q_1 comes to 8.1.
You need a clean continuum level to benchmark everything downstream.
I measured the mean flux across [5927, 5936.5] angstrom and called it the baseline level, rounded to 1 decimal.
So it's 59.8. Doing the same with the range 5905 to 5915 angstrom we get 60.8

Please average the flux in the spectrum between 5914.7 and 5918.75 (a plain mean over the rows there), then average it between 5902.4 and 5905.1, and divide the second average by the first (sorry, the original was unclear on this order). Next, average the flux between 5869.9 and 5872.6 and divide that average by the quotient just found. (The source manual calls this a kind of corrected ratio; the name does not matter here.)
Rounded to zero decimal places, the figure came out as 57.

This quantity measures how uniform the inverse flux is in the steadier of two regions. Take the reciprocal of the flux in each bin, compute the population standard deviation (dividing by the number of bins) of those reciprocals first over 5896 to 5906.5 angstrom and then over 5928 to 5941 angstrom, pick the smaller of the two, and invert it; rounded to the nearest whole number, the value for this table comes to 1673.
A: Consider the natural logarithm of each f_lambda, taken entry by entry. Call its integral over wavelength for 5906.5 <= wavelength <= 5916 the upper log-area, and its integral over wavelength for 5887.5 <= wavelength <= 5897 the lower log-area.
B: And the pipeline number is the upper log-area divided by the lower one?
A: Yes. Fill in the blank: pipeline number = 1.07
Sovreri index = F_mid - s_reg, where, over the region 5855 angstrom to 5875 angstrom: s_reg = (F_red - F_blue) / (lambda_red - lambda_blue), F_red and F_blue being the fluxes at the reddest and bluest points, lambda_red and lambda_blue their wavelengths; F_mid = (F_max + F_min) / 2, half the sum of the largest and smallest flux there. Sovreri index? 37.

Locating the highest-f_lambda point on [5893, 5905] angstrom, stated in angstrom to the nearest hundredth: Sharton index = 5904.46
